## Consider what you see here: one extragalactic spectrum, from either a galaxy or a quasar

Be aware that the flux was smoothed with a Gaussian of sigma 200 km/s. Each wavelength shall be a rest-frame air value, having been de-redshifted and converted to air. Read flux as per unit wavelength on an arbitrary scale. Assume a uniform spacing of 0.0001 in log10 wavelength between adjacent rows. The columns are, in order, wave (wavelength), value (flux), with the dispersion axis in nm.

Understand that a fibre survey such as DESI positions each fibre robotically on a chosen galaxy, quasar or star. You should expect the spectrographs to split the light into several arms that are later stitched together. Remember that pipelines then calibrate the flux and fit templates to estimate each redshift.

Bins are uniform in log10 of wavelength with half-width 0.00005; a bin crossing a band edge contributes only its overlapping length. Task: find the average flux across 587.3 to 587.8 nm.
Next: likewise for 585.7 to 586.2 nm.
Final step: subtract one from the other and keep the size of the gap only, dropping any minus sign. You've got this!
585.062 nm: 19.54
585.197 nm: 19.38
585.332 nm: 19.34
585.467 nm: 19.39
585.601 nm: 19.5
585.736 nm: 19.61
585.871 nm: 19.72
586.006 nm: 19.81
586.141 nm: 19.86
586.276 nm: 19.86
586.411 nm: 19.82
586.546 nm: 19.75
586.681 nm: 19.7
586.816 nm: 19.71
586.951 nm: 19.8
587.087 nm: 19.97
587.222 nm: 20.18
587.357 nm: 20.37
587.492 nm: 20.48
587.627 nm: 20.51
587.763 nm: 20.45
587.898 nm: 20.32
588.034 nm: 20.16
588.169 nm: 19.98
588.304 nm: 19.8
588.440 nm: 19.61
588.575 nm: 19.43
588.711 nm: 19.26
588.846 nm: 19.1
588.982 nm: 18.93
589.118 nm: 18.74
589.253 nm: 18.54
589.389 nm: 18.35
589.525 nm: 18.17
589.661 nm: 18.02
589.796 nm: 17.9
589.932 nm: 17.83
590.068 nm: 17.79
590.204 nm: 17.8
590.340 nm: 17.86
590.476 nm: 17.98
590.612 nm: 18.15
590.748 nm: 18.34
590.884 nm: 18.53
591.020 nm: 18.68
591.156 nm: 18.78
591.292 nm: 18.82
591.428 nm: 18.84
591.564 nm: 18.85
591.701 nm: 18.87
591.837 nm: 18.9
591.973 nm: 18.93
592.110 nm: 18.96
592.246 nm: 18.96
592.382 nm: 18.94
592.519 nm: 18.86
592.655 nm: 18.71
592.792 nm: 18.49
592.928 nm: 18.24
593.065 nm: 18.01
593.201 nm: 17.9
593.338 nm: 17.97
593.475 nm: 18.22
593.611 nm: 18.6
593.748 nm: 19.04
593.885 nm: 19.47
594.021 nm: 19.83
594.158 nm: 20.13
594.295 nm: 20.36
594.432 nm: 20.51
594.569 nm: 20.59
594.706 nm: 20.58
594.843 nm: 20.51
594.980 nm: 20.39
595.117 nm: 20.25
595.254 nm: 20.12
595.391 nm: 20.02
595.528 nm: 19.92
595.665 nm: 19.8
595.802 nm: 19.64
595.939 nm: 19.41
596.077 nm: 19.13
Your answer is 0.70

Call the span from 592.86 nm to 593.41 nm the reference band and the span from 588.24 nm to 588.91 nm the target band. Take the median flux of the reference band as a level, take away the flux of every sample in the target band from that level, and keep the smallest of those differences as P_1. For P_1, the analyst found -1.81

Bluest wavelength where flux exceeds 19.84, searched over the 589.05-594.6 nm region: 594.158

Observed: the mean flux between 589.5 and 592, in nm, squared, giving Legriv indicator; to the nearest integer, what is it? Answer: 337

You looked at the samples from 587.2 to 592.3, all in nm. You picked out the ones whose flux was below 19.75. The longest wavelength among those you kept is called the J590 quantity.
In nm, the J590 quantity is 592.246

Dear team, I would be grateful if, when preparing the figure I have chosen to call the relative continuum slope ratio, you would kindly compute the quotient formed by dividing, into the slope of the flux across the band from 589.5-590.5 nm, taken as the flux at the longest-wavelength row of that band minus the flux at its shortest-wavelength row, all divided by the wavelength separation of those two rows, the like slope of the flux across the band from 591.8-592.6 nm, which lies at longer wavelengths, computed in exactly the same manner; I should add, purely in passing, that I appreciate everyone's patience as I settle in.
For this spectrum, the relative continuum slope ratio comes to 3.4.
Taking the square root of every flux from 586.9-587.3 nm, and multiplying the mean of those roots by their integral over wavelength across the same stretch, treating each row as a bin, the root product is 8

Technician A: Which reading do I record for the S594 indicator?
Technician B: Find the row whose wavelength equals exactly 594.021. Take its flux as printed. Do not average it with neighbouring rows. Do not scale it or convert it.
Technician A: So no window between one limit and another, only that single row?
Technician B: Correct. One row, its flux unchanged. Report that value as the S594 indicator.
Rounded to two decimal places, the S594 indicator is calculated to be 19.83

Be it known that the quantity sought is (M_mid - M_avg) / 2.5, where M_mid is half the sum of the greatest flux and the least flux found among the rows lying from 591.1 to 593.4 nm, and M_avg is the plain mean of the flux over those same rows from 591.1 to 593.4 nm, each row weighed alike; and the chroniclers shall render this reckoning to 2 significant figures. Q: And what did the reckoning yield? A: -0.088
